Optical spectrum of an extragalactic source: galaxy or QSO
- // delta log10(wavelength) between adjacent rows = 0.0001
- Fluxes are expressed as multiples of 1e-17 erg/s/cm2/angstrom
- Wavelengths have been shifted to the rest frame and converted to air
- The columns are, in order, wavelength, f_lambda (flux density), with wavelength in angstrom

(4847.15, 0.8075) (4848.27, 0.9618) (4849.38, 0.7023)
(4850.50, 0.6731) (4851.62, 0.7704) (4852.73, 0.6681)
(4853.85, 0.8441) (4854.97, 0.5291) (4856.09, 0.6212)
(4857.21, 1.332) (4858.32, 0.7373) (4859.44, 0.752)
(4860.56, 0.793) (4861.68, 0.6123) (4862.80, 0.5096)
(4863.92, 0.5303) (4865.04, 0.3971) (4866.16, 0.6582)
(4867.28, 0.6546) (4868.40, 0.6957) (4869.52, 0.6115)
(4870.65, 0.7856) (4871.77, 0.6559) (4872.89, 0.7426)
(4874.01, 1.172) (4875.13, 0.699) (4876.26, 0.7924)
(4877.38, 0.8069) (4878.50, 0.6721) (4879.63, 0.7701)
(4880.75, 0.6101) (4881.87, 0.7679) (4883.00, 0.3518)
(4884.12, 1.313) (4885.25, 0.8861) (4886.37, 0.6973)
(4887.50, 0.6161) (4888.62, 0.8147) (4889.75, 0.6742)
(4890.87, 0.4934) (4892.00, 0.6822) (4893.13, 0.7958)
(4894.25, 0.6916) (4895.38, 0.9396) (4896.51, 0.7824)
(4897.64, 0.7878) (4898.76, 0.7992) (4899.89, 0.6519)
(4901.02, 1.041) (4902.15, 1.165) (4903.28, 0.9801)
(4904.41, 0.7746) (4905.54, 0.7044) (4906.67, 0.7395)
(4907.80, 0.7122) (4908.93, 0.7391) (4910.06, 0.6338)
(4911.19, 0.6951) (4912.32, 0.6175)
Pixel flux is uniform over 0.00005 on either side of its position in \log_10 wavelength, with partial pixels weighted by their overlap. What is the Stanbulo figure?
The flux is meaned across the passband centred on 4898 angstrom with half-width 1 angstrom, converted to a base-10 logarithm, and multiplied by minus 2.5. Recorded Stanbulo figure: 0.25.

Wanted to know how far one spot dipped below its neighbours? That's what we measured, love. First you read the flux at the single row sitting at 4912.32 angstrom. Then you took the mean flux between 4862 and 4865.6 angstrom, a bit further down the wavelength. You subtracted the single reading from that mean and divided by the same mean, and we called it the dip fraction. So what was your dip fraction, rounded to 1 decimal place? -0.3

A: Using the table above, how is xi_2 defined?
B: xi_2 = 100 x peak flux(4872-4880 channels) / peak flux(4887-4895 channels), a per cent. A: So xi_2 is 144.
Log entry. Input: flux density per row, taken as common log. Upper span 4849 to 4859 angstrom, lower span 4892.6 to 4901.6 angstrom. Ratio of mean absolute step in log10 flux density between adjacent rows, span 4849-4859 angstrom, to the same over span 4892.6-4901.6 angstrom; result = 1.68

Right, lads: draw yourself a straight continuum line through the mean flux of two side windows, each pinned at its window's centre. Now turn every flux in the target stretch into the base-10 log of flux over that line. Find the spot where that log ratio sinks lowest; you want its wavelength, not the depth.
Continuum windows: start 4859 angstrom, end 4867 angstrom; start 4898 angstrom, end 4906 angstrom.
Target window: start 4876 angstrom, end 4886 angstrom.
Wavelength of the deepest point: 4883.00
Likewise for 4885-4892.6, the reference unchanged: 4890.87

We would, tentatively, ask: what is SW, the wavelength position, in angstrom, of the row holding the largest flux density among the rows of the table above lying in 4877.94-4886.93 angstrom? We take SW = 4884.12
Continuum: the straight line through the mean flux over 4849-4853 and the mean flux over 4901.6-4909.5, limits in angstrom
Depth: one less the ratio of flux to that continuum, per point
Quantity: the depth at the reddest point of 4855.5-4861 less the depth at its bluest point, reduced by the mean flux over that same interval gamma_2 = -1.1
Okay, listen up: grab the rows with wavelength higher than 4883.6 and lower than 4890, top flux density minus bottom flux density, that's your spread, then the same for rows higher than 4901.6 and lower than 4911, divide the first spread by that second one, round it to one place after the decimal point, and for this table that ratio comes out 1.3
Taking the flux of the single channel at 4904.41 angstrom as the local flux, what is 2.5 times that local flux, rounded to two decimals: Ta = 1.94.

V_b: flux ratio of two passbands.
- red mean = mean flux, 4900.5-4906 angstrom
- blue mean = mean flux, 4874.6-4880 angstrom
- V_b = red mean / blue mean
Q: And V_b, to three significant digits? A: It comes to 1.25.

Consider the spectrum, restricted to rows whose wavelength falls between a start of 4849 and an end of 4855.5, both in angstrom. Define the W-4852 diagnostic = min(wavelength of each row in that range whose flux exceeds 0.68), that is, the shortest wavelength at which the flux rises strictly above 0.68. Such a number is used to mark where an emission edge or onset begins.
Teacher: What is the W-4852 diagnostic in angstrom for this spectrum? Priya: 4849.38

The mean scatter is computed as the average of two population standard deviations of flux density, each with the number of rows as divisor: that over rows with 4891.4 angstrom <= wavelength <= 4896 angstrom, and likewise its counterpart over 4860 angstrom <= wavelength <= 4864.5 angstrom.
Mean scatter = 0.108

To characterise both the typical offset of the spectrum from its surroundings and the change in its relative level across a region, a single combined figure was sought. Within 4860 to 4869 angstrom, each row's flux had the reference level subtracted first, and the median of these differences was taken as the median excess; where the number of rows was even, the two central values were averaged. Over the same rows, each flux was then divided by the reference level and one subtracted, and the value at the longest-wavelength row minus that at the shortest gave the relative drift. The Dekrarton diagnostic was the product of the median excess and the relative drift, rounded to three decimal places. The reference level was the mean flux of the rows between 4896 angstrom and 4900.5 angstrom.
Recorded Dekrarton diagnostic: 0.016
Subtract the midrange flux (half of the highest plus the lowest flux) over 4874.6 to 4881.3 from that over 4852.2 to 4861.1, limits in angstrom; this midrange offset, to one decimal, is 0.2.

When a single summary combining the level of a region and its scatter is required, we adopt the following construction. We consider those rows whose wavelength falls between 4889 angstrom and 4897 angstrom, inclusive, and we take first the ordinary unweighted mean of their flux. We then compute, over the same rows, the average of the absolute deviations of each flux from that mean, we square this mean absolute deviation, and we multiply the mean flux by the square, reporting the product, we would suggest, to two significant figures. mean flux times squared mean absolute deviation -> 0.0072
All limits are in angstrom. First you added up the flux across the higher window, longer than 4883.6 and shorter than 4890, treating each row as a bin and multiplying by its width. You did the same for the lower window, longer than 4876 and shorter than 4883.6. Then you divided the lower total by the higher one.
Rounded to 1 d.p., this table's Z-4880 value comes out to 1.0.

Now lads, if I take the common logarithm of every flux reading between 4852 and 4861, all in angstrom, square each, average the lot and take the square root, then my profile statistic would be 0.163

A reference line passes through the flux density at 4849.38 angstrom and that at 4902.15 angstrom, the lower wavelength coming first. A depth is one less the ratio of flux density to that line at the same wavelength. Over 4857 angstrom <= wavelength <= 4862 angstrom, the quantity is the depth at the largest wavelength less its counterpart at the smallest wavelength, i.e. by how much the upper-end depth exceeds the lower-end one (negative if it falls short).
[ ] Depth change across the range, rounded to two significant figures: 0.97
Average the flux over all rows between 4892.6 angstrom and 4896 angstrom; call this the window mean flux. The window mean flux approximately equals 0.81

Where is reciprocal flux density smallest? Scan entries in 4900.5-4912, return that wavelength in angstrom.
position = 4902.15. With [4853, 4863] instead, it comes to 4857.21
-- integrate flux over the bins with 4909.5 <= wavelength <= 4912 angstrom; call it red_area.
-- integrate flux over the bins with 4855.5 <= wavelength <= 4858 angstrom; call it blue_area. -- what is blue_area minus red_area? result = 0.7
